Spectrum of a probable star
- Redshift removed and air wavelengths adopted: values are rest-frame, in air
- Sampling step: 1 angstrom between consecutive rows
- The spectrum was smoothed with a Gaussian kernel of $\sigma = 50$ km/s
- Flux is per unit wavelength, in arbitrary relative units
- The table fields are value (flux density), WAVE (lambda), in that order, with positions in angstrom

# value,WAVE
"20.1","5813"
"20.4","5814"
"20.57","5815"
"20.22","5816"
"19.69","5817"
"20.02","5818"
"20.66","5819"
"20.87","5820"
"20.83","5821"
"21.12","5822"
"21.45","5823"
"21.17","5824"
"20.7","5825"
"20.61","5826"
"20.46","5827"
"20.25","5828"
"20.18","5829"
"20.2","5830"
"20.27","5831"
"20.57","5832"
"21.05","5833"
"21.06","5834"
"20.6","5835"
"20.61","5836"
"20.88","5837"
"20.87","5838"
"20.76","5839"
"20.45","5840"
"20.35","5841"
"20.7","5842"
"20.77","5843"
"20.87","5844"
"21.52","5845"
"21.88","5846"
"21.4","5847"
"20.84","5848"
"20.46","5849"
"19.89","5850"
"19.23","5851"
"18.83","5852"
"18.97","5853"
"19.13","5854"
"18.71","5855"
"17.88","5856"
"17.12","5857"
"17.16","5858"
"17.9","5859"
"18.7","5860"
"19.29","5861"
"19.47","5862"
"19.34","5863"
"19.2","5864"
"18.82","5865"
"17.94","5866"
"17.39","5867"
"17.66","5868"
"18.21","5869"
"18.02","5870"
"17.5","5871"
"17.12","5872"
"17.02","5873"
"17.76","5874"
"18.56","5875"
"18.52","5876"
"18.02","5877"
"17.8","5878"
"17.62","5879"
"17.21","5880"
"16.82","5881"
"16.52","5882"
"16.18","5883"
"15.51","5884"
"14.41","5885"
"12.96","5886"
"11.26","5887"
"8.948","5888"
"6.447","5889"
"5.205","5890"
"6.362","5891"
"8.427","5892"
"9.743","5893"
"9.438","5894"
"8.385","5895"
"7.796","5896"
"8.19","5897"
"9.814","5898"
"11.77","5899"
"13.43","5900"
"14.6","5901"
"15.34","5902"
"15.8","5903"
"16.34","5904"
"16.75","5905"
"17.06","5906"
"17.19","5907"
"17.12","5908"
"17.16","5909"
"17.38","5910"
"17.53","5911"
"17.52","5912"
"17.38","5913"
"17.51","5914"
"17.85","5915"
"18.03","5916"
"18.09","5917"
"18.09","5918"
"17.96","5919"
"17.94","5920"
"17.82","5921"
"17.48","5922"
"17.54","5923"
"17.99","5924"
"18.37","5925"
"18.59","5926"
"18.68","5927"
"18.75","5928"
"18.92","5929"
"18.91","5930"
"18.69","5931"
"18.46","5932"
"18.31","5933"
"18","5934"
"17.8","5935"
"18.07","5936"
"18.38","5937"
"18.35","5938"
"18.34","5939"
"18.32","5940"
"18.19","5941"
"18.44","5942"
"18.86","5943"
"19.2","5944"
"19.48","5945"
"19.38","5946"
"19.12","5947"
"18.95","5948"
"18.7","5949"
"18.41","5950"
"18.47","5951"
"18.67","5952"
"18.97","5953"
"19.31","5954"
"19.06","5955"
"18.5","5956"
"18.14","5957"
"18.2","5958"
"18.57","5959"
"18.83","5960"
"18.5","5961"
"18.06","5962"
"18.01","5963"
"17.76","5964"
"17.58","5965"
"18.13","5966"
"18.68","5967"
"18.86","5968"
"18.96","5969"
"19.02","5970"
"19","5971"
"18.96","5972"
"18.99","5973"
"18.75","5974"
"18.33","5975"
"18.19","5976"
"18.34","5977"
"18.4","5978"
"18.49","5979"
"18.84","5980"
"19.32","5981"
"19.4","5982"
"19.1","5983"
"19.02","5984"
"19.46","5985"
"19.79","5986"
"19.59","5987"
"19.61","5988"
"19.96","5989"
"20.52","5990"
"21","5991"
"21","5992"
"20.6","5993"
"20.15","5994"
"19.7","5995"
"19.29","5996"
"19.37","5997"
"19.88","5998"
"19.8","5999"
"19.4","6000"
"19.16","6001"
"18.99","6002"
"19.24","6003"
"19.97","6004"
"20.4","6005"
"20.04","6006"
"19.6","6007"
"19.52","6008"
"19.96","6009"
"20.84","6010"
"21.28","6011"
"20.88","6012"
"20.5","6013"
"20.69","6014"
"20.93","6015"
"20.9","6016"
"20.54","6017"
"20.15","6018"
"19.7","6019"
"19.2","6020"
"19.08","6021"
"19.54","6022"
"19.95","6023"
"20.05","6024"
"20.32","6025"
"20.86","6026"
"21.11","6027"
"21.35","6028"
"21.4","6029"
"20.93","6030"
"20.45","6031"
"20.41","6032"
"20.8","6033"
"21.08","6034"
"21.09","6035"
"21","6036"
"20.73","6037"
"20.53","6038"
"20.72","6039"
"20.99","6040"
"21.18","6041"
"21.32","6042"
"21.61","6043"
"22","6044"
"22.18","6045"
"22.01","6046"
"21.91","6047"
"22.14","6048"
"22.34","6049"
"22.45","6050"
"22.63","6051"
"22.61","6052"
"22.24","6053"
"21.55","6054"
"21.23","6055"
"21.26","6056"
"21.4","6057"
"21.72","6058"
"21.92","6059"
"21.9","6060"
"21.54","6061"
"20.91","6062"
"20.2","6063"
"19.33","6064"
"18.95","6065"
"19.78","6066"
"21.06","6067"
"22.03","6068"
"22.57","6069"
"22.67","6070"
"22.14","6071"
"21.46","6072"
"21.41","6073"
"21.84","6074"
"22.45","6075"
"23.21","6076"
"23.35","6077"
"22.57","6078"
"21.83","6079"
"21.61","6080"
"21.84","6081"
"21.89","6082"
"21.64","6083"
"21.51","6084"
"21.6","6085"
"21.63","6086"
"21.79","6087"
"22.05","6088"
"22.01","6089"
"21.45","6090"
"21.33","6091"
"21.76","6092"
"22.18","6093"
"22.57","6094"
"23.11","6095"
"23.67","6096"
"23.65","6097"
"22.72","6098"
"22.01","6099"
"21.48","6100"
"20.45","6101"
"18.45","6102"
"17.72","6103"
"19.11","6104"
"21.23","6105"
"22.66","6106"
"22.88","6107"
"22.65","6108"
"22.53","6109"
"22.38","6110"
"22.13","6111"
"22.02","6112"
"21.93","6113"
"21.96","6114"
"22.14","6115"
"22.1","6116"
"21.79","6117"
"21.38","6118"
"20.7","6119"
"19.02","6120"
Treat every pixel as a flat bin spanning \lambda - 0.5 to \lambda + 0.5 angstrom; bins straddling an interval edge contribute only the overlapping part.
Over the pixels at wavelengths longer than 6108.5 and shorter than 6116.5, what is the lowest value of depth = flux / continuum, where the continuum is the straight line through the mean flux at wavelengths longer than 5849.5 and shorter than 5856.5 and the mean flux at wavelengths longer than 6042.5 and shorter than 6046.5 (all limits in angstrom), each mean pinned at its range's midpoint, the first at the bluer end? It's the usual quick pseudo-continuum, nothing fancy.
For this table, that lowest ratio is 0.95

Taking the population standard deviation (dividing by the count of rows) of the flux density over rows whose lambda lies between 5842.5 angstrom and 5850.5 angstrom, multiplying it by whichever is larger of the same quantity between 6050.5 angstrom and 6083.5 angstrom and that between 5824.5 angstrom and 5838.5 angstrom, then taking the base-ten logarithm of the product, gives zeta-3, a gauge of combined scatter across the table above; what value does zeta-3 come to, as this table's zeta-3 -0.24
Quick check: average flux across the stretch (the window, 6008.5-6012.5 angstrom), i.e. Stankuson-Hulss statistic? 20.7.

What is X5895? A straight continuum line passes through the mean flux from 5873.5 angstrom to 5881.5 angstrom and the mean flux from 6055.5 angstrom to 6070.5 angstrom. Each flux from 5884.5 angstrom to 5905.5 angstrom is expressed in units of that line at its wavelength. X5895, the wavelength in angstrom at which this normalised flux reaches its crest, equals 5905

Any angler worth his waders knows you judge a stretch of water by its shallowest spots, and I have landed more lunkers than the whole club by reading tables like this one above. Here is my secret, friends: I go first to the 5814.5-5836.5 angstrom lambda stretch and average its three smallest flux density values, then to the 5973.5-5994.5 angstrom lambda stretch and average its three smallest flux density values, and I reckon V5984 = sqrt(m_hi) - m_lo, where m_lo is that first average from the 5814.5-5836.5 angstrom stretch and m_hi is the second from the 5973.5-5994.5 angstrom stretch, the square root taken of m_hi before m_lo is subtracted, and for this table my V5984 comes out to -15.7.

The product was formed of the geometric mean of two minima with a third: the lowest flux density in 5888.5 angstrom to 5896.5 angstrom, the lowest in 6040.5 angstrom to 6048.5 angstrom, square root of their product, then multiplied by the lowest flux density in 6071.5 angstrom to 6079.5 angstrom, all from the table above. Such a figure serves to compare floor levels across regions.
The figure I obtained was 225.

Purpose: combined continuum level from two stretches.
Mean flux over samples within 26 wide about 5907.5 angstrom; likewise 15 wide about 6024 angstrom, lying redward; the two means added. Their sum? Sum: 35.8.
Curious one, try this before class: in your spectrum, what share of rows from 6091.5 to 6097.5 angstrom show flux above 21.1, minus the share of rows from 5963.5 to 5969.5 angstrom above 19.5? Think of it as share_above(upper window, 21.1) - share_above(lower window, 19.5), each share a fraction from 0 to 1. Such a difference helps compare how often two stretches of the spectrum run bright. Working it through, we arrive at 1.0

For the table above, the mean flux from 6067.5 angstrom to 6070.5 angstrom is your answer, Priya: 22.4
